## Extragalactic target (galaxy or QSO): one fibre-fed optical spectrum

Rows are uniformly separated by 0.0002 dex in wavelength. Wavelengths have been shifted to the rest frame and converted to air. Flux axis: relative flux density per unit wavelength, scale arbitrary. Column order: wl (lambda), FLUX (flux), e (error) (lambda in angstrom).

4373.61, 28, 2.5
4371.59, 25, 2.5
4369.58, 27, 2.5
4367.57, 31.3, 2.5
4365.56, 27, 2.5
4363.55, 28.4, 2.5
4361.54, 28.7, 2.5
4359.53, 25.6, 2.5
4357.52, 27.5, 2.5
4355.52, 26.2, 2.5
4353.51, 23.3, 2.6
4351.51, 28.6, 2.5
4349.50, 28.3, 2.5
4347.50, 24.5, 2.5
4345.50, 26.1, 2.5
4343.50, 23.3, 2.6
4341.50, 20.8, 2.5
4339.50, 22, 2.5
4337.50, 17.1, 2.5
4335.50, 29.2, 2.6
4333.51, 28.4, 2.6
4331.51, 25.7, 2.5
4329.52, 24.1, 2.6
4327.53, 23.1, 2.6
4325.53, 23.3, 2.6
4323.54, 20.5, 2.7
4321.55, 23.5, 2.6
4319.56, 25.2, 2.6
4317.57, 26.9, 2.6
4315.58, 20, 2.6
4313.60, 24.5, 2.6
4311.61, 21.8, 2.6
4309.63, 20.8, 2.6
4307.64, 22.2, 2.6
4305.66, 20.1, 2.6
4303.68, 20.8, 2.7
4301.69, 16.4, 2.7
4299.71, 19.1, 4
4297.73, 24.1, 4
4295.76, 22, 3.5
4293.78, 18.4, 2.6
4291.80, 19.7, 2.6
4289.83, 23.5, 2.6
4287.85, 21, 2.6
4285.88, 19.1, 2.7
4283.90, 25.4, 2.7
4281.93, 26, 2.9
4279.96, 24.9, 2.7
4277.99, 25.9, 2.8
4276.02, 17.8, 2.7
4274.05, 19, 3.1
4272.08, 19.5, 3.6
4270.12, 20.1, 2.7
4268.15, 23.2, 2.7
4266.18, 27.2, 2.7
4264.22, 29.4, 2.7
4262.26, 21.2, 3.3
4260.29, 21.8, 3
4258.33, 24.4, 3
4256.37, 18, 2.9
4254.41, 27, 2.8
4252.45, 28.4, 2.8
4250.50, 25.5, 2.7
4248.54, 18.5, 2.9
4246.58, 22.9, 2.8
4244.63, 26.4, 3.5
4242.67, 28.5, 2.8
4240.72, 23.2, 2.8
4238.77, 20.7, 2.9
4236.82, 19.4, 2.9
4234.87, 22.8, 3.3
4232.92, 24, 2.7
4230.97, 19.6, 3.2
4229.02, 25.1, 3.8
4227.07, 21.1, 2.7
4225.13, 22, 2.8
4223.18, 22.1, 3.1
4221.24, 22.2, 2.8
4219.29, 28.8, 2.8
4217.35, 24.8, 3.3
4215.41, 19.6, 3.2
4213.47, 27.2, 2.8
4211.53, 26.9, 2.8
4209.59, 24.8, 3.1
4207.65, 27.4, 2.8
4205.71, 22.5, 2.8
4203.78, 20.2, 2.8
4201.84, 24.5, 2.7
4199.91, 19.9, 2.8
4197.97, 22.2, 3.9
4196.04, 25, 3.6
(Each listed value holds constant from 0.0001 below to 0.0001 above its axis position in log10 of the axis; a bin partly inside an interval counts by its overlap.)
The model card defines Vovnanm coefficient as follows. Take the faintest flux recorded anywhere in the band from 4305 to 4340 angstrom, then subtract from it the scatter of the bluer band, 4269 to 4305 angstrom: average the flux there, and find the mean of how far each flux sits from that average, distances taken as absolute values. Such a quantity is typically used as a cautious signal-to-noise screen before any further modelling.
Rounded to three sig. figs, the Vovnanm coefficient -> 14.5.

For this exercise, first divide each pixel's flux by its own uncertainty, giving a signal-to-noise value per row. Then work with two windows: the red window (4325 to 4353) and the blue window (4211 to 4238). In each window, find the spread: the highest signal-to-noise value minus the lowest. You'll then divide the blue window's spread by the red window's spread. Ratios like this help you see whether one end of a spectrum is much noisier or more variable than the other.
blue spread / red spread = 0.90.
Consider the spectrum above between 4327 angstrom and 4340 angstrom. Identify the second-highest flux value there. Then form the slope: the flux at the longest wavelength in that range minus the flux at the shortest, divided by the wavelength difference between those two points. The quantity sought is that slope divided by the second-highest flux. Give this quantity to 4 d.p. -0.0032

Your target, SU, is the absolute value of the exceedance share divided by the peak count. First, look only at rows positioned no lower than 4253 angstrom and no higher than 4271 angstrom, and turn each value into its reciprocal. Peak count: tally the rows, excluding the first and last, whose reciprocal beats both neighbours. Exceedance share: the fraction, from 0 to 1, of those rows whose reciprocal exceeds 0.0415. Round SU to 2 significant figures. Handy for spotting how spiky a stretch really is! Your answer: 0.28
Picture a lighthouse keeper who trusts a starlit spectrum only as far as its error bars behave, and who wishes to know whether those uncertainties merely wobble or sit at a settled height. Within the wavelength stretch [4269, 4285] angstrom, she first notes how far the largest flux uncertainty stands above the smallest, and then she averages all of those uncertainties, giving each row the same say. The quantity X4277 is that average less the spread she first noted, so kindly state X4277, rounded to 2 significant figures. 2.0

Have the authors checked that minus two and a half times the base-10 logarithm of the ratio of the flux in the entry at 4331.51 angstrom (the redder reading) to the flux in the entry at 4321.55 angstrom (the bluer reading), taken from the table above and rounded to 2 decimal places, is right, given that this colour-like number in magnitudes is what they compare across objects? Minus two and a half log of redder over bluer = -0.10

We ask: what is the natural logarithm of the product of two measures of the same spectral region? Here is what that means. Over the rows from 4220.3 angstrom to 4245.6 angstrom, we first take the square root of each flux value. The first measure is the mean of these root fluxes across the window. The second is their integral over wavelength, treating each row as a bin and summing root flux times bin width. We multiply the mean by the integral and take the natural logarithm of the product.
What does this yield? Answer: 6.4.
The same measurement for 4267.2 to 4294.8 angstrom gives 6.4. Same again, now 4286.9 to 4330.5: 6.9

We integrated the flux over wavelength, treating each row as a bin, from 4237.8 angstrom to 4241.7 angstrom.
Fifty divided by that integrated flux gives 0.583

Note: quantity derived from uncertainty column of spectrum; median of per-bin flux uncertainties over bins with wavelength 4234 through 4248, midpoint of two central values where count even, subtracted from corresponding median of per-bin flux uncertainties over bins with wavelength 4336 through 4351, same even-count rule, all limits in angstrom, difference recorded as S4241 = -0.40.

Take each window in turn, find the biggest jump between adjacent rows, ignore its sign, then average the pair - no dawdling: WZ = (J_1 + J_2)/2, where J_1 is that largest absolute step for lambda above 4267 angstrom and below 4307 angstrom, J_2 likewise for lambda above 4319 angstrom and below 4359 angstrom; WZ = 10.1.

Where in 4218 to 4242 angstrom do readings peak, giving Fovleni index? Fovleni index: 4219.29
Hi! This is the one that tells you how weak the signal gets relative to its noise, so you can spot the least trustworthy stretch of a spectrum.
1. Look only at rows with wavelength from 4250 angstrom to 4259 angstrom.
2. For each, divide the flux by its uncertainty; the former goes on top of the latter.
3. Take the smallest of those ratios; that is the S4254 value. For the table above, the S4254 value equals 6.2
